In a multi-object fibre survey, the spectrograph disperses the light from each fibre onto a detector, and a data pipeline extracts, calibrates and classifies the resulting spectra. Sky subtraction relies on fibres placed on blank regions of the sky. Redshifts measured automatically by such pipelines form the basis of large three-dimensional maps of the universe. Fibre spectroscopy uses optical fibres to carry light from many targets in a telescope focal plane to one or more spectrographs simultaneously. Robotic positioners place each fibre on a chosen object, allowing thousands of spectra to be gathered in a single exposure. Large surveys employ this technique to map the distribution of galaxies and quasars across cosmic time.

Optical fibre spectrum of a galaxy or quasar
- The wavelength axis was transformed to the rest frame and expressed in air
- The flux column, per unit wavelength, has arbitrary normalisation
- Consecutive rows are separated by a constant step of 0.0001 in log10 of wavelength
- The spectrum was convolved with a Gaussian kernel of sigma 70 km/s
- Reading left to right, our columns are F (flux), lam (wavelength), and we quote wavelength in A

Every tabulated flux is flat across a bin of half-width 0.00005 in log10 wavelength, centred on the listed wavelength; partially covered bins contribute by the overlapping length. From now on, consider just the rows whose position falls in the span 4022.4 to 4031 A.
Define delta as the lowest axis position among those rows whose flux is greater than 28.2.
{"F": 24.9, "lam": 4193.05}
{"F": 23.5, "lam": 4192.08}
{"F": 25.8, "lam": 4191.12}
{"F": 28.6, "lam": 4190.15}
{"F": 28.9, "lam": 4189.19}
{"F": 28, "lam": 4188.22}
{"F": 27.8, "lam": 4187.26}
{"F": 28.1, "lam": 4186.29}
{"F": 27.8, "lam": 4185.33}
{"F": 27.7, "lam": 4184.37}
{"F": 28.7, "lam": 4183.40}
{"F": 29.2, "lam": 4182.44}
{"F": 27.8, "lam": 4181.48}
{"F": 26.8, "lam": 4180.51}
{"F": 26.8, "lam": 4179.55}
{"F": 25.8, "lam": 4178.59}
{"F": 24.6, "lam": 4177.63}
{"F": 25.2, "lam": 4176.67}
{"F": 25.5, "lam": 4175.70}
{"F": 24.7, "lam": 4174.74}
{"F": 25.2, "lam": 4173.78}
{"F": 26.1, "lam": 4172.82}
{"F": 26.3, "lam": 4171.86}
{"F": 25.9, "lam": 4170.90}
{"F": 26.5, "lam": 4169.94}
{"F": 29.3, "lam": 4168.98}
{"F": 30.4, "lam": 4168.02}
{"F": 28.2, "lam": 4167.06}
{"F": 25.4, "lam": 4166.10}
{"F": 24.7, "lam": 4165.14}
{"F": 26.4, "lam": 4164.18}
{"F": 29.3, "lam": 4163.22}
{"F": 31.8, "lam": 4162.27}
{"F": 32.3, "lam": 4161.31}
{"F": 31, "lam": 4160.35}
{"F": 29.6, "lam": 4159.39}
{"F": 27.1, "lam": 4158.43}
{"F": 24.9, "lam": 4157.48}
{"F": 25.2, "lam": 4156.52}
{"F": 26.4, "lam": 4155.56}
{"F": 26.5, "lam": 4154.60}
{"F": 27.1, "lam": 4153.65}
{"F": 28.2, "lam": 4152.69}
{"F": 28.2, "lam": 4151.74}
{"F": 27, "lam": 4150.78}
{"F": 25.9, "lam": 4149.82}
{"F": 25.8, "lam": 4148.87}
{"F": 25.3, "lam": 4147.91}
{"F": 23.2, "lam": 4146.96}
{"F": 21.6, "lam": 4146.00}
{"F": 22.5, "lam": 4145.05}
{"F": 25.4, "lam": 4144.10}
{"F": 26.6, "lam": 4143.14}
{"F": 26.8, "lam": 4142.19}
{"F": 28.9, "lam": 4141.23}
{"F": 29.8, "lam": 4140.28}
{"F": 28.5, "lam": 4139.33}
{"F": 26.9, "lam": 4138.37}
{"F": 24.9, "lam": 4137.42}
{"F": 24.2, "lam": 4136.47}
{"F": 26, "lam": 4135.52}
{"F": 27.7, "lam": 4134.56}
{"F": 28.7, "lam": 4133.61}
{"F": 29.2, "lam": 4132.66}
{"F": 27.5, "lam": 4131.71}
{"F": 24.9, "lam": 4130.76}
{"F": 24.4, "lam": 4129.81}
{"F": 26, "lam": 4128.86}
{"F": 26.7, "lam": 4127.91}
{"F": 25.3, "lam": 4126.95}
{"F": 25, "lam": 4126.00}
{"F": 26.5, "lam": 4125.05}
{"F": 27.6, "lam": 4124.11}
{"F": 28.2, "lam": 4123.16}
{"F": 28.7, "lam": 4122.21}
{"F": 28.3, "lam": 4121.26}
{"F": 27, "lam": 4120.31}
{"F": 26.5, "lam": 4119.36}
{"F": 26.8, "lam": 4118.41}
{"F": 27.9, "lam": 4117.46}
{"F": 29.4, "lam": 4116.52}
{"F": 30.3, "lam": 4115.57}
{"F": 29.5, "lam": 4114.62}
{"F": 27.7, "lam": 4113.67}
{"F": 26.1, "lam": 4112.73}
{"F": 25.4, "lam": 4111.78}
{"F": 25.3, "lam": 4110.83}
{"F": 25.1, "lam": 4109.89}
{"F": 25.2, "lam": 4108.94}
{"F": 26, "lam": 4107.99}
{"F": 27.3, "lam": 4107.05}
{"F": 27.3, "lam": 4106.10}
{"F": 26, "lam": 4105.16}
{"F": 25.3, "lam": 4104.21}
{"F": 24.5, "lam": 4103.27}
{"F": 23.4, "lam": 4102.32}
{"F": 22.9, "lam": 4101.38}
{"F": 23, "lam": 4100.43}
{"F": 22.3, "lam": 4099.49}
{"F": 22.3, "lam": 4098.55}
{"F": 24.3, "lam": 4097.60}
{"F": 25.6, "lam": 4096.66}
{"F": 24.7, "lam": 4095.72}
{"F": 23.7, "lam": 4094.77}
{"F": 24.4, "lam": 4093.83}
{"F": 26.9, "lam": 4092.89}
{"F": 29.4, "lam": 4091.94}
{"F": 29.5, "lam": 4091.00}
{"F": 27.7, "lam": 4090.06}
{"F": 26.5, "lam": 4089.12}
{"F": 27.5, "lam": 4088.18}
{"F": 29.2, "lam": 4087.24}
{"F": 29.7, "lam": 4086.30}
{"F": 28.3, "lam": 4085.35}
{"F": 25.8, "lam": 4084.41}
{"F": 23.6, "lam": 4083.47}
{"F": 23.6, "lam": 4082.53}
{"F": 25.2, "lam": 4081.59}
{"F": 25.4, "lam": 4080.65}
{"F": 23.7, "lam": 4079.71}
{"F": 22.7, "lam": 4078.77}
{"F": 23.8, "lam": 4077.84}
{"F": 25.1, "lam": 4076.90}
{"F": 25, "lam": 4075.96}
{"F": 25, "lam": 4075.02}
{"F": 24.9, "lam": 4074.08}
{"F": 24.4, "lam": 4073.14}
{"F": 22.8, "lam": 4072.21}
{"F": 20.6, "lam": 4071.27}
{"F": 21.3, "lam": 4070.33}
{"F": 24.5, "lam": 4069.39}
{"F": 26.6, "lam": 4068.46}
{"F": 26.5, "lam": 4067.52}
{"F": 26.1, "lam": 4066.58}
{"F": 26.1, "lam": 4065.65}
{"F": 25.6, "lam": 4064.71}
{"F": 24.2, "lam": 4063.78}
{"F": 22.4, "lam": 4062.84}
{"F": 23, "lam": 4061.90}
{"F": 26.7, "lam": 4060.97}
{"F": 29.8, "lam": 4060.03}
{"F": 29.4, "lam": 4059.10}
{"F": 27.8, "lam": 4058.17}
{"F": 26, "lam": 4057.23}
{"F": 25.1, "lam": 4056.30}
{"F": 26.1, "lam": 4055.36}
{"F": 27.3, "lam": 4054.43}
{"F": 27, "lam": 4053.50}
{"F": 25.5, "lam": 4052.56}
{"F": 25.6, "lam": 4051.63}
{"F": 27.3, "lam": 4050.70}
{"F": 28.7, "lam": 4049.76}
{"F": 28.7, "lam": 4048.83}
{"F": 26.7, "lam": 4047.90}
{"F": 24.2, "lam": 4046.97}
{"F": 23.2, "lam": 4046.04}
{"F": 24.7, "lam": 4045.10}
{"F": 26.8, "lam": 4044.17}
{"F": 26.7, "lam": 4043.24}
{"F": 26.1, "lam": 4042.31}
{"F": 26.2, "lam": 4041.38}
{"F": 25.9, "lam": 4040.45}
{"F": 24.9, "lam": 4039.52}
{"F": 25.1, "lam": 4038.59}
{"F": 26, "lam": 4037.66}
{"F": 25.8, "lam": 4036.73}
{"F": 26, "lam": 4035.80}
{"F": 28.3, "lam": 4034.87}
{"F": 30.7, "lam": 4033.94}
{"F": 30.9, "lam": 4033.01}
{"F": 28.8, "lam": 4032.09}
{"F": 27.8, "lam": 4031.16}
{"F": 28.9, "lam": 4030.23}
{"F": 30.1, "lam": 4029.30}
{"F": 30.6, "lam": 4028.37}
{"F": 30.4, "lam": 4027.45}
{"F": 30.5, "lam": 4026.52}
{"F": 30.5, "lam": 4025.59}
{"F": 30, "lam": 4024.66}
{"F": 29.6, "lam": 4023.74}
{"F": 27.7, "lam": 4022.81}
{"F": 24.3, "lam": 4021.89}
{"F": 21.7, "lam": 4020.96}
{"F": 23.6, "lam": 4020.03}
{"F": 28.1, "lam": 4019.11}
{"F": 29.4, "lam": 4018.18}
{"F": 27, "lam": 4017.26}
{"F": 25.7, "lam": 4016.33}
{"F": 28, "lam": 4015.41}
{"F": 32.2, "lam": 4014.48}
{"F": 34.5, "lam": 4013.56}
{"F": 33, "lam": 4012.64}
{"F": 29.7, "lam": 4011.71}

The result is 4023.74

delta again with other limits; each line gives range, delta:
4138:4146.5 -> 4139.33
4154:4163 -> 4159.39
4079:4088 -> 4085.35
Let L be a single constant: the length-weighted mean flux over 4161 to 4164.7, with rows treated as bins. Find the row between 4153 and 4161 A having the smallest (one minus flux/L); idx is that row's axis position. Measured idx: 4160.35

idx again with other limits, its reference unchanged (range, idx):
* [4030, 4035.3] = 4033.01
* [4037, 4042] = 4041.38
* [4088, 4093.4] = 4091.00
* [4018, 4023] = 4018.18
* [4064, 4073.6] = 4068.46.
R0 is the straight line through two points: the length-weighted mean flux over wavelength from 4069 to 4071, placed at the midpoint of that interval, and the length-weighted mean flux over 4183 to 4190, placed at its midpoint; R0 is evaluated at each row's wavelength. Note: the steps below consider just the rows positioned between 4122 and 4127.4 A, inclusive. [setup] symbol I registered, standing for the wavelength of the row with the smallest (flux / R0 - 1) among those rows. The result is 4126.00 A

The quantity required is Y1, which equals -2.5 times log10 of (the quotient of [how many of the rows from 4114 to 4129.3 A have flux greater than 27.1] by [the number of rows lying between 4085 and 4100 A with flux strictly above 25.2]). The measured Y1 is 0.24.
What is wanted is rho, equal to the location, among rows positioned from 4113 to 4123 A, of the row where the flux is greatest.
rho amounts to 4115.57 A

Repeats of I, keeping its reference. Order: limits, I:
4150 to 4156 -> 4155.56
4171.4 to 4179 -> 4177.63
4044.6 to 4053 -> 4046.04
